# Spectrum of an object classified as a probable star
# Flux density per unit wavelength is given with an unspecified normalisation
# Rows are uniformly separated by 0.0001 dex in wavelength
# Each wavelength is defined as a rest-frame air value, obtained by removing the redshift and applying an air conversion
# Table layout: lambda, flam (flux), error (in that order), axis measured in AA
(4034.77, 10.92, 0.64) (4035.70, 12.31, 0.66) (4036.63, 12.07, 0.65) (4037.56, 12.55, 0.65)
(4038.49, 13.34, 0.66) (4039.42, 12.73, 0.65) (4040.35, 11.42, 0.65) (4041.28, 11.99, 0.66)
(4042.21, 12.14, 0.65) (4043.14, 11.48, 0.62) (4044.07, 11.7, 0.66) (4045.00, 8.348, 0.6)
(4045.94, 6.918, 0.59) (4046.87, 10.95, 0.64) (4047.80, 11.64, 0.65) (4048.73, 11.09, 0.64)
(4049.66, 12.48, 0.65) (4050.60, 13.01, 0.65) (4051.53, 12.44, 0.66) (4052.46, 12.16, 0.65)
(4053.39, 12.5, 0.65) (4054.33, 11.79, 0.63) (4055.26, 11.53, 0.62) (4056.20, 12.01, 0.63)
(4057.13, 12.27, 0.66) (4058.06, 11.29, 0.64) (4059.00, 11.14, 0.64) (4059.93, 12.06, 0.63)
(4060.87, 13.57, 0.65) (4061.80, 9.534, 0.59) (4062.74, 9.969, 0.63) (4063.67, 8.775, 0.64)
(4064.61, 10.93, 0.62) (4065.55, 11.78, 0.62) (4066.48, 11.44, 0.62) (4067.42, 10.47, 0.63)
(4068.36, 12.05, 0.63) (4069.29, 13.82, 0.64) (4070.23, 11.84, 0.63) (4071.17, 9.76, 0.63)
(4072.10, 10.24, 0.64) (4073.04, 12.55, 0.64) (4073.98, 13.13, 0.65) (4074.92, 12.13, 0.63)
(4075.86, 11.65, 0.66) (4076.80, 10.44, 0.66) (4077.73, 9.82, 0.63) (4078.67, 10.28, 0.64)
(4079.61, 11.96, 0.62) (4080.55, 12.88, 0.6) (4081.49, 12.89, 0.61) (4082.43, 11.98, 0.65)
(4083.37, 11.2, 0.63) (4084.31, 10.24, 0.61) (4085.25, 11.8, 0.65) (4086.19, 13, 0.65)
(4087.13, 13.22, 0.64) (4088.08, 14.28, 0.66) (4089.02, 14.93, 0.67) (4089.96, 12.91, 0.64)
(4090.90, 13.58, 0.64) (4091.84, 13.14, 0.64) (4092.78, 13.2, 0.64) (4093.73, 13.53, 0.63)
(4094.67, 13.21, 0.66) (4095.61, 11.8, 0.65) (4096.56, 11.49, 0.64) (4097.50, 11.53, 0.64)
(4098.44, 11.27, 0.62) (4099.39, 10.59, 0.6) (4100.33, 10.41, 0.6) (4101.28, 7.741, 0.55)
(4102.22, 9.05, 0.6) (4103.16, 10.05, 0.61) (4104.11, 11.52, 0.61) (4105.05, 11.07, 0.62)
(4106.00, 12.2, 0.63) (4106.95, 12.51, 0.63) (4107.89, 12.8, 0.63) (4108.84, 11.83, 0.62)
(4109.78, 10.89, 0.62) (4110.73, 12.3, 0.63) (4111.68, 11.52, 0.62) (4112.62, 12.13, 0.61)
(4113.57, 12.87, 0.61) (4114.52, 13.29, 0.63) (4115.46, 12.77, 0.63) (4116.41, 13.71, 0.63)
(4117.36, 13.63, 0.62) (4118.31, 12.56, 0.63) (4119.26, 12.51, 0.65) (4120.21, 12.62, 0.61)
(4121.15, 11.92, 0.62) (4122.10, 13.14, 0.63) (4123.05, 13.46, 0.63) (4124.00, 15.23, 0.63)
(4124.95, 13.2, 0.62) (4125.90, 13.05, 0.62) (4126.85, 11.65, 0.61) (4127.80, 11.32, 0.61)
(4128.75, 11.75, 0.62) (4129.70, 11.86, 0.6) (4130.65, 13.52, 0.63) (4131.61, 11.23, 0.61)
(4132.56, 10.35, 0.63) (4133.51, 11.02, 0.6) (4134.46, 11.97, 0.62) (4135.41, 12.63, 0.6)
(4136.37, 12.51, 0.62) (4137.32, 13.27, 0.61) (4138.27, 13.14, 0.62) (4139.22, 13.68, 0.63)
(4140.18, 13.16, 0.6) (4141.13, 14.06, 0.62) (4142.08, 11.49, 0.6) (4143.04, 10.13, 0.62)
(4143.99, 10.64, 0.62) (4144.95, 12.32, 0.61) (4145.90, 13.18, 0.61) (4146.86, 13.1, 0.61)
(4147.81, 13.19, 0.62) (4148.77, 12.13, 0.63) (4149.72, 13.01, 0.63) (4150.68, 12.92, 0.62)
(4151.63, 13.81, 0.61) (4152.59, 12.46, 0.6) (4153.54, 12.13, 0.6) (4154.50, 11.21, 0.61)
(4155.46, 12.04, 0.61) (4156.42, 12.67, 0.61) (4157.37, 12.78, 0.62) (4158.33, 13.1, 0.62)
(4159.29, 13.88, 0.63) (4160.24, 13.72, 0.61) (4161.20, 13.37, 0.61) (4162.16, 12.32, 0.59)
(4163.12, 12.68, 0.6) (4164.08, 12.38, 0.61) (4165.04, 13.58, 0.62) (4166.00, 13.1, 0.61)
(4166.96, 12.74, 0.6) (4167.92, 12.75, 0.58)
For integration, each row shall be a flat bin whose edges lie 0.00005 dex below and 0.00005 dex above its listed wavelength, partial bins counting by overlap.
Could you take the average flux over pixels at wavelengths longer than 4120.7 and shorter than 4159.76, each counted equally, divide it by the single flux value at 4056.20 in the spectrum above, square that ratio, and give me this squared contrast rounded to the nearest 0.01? 1.09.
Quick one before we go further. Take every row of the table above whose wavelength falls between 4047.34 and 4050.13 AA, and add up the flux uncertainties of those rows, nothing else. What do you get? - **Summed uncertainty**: 1.94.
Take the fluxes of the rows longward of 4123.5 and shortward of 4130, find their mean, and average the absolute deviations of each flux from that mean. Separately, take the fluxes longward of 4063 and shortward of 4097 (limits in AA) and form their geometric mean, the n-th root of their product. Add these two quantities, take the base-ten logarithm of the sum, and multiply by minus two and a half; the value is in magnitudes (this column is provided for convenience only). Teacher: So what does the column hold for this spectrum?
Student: -2.78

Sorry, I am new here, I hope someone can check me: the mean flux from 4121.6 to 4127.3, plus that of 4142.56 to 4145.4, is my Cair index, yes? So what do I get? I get 24.3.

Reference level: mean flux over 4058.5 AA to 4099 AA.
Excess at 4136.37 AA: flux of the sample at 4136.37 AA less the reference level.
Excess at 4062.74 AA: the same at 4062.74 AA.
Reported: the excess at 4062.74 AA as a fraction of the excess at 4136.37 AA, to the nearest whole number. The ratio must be -3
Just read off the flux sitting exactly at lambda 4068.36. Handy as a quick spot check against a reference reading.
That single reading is 12.05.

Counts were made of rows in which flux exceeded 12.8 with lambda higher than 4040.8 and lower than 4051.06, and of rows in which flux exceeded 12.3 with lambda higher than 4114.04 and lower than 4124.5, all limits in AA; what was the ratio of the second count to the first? 10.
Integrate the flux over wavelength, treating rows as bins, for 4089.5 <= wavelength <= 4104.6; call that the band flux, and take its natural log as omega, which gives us 5.16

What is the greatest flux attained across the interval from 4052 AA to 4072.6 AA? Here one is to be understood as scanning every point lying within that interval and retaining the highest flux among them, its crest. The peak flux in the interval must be 13.82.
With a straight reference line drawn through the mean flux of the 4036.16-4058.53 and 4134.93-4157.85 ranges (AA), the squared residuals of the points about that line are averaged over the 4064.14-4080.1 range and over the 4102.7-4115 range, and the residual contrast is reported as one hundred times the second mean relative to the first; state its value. 54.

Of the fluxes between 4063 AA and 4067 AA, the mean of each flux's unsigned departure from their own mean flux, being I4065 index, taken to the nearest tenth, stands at 1.0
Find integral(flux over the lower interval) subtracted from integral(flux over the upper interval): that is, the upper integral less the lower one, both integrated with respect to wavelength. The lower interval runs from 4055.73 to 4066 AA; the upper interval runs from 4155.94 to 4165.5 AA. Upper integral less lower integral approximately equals 10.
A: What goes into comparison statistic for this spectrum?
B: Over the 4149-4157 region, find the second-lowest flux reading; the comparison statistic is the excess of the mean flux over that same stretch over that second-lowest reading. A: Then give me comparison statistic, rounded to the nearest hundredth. 0.49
